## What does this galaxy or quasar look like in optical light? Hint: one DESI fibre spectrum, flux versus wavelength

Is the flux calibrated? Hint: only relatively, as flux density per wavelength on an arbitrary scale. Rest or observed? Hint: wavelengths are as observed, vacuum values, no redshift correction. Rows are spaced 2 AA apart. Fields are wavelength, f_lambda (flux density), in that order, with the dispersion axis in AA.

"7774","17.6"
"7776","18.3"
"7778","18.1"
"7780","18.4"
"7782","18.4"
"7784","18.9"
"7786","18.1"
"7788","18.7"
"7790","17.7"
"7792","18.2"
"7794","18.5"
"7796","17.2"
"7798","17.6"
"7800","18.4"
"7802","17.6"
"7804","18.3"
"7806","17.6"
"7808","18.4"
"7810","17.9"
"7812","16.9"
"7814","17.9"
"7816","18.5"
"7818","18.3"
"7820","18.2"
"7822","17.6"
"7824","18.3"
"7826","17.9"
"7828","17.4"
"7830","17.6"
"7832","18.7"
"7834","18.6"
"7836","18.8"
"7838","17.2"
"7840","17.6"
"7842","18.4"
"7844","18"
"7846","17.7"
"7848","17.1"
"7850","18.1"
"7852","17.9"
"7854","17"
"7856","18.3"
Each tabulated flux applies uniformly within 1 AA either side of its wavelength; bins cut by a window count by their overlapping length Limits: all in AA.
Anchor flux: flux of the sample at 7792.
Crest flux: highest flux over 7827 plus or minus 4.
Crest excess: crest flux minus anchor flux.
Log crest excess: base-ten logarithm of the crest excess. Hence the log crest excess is -1.0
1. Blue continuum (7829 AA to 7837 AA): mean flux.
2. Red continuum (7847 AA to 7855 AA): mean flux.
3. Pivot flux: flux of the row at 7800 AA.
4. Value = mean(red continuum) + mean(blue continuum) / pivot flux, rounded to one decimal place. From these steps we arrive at 18.5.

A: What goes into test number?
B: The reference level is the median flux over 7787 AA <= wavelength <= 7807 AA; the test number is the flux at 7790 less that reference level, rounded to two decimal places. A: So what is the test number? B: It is -0.25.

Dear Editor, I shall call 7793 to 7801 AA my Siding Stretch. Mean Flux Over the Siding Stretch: 17.9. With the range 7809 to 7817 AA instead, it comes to 17.8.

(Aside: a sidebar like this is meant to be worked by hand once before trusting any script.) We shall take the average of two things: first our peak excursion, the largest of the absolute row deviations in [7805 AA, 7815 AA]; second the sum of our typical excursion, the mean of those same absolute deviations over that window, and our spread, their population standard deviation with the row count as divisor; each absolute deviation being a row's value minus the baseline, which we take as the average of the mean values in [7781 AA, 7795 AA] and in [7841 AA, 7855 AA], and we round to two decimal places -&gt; 0.98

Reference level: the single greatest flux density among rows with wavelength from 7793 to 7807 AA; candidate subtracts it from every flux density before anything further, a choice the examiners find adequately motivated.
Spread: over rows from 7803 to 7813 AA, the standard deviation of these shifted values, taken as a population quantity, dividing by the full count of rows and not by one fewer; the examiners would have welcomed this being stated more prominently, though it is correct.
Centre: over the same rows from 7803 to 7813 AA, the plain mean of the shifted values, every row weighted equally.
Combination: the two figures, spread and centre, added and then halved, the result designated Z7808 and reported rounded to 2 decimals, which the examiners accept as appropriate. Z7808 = -0.07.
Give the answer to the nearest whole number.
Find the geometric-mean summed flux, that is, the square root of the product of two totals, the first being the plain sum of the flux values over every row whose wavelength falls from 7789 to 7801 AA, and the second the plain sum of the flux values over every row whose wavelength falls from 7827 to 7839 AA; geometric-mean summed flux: 108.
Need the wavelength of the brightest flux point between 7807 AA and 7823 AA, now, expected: 7816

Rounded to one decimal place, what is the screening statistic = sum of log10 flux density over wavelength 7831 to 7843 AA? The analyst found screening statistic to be 7.6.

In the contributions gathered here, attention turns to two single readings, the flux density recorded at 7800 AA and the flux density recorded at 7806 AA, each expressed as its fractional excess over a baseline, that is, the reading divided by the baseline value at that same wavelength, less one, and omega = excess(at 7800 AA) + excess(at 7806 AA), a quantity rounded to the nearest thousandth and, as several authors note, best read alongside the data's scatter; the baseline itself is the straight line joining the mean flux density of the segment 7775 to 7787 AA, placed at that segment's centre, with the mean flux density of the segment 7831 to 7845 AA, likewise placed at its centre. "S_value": -0.032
